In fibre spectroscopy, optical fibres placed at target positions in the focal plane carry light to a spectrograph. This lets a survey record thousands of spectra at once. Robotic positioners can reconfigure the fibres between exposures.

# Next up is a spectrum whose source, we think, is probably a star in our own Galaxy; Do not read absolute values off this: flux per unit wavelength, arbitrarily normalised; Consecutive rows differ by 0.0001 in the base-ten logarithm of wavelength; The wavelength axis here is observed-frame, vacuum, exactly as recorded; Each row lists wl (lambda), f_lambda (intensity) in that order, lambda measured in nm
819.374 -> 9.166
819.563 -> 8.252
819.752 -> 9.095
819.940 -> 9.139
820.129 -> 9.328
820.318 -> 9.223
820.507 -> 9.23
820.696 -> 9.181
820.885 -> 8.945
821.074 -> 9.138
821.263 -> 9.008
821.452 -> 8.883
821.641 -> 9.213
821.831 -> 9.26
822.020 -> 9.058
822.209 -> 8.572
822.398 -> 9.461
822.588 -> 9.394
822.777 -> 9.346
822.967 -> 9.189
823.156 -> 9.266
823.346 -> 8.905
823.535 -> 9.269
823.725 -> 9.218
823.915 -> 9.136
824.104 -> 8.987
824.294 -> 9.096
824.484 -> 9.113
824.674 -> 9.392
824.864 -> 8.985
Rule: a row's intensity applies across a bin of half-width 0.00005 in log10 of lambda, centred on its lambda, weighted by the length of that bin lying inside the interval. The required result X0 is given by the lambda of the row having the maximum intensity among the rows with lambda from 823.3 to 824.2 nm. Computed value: 823.535 nm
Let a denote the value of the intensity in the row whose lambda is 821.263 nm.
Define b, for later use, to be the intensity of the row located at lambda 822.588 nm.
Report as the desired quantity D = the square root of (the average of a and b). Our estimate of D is 3.03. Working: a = 9.008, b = 9.394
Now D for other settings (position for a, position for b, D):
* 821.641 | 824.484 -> 3.03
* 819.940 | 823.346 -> 3.00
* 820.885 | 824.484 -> 3.00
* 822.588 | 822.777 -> 3.06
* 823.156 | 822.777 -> 3.05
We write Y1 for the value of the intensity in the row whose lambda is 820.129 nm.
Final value 9.328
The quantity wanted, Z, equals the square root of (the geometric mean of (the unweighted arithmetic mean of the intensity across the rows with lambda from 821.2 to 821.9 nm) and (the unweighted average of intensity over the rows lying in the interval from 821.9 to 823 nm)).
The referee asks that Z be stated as 3.02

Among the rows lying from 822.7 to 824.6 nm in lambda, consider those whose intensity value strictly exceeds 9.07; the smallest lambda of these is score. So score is 822.777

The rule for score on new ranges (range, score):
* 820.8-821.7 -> 821.074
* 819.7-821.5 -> 819.752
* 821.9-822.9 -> 822.398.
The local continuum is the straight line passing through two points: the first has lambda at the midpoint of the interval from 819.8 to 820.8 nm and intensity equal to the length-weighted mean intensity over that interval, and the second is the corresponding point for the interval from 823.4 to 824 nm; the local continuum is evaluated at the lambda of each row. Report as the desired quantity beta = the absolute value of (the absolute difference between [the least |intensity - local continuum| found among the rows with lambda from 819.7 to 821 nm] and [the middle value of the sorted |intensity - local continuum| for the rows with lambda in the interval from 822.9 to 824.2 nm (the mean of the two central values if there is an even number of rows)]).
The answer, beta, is 0.066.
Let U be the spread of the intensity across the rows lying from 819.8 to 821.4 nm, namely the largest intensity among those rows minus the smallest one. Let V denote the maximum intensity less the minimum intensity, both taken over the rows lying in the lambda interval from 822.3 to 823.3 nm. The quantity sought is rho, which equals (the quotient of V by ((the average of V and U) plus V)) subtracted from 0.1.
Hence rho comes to -0.35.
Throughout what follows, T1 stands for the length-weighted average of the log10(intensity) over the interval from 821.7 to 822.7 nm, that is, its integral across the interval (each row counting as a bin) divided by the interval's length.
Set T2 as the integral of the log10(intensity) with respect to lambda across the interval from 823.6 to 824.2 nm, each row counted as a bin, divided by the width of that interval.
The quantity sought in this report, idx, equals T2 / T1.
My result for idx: 0.998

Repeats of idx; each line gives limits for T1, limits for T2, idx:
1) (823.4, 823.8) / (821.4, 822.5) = 0.993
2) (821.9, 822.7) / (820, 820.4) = 1.005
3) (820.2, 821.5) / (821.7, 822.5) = 0.999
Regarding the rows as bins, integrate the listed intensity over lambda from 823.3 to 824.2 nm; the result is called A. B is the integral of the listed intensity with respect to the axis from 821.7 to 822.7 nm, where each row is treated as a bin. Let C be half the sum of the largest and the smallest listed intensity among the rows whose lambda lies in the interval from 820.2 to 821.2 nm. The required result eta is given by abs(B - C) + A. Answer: 8.27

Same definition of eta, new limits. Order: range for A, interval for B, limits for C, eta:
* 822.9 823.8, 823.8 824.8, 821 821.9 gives 8.32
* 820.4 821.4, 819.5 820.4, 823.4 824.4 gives 10.09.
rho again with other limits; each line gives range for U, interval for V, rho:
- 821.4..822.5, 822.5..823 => -0.17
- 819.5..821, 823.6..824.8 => -0.25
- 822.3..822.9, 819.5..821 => -0.54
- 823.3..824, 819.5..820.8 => -0.50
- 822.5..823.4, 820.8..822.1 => -0.37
